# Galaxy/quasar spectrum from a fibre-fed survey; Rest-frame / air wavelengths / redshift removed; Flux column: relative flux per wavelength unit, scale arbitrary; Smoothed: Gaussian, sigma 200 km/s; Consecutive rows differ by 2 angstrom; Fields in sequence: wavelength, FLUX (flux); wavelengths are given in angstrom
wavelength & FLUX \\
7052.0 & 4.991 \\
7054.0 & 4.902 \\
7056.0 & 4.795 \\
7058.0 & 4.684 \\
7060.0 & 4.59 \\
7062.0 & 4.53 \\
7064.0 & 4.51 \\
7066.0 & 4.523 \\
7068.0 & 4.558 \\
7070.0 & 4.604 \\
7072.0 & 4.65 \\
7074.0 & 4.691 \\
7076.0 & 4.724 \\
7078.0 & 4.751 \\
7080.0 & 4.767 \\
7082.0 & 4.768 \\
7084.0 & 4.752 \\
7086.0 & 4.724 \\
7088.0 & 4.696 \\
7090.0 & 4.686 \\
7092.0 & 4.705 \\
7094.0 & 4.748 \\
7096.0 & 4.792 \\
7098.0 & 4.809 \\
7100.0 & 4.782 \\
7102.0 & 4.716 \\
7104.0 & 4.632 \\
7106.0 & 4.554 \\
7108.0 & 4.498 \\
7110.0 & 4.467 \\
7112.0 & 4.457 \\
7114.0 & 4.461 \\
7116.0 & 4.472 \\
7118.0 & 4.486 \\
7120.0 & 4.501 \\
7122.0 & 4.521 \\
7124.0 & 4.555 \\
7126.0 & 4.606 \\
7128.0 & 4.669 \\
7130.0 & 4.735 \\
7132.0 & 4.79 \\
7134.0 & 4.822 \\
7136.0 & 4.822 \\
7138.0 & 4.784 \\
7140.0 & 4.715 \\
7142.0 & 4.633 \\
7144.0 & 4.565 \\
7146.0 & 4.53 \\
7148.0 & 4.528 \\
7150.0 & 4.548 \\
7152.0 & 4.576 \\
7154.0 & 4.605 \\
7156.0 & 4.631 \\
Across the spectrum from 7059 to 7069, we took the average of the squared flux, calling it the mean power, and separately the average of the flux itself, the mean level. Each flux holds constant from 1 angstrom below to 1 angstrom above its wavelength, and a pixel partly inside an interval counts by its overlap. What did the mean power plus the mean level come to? 25.2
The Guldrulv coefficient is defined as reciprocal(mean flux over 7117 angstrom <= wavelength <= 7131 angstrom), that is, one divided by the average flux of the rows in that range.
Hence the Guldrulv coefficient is 0.218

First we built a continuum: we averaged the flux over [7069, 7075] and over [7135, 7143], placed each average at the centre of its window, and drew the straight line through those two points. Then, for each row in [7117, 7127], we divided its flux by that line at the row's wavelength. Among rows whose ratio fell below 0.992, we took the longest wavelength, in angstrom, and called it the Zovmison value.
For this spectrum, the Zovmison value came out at 7126.0 angstrom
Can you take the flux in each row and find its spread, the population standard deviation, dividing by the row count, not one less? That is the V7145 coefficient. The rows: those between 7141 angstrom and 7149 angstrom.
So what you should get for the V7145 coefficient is 0.042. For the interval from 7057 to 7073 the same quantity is 0.059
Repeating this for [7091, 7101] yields 0.037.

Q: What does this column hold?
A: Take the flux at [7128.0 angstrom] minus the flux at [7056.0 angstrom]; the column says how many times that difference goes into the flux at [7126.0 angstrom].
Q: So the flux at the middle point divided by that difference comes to -37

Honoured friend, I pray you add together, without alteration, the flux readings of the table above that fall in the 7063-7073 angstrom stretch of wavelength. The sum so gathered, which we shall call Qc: 22.8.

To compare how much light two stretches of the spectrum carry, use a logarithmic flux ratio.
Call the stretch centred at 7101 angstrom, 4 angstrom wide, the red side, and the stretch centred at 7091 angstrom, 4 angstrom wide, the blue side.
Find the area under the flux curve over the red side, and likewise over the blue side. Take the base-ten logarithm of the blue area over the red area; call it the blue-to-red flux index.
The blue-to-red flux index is -0.005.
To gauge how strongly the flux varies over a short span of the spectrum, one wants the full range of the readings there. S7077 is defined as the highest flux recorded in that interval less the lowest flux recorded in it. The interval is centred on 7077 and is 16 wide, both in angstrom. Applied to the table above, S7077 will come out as 0.16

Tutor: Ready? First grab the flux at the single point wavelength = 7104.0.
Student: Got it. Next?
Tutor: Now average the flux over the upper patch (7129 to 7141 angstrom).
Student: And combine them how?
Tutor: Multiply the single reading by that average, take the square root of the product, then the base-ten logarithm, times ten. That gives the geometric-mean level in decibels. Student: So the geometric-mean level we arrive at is 6.73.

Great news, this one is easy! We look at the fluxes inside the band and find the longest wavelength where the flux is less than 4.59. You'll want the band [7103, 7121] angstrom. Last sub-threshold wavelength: 7120.0 angstrom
